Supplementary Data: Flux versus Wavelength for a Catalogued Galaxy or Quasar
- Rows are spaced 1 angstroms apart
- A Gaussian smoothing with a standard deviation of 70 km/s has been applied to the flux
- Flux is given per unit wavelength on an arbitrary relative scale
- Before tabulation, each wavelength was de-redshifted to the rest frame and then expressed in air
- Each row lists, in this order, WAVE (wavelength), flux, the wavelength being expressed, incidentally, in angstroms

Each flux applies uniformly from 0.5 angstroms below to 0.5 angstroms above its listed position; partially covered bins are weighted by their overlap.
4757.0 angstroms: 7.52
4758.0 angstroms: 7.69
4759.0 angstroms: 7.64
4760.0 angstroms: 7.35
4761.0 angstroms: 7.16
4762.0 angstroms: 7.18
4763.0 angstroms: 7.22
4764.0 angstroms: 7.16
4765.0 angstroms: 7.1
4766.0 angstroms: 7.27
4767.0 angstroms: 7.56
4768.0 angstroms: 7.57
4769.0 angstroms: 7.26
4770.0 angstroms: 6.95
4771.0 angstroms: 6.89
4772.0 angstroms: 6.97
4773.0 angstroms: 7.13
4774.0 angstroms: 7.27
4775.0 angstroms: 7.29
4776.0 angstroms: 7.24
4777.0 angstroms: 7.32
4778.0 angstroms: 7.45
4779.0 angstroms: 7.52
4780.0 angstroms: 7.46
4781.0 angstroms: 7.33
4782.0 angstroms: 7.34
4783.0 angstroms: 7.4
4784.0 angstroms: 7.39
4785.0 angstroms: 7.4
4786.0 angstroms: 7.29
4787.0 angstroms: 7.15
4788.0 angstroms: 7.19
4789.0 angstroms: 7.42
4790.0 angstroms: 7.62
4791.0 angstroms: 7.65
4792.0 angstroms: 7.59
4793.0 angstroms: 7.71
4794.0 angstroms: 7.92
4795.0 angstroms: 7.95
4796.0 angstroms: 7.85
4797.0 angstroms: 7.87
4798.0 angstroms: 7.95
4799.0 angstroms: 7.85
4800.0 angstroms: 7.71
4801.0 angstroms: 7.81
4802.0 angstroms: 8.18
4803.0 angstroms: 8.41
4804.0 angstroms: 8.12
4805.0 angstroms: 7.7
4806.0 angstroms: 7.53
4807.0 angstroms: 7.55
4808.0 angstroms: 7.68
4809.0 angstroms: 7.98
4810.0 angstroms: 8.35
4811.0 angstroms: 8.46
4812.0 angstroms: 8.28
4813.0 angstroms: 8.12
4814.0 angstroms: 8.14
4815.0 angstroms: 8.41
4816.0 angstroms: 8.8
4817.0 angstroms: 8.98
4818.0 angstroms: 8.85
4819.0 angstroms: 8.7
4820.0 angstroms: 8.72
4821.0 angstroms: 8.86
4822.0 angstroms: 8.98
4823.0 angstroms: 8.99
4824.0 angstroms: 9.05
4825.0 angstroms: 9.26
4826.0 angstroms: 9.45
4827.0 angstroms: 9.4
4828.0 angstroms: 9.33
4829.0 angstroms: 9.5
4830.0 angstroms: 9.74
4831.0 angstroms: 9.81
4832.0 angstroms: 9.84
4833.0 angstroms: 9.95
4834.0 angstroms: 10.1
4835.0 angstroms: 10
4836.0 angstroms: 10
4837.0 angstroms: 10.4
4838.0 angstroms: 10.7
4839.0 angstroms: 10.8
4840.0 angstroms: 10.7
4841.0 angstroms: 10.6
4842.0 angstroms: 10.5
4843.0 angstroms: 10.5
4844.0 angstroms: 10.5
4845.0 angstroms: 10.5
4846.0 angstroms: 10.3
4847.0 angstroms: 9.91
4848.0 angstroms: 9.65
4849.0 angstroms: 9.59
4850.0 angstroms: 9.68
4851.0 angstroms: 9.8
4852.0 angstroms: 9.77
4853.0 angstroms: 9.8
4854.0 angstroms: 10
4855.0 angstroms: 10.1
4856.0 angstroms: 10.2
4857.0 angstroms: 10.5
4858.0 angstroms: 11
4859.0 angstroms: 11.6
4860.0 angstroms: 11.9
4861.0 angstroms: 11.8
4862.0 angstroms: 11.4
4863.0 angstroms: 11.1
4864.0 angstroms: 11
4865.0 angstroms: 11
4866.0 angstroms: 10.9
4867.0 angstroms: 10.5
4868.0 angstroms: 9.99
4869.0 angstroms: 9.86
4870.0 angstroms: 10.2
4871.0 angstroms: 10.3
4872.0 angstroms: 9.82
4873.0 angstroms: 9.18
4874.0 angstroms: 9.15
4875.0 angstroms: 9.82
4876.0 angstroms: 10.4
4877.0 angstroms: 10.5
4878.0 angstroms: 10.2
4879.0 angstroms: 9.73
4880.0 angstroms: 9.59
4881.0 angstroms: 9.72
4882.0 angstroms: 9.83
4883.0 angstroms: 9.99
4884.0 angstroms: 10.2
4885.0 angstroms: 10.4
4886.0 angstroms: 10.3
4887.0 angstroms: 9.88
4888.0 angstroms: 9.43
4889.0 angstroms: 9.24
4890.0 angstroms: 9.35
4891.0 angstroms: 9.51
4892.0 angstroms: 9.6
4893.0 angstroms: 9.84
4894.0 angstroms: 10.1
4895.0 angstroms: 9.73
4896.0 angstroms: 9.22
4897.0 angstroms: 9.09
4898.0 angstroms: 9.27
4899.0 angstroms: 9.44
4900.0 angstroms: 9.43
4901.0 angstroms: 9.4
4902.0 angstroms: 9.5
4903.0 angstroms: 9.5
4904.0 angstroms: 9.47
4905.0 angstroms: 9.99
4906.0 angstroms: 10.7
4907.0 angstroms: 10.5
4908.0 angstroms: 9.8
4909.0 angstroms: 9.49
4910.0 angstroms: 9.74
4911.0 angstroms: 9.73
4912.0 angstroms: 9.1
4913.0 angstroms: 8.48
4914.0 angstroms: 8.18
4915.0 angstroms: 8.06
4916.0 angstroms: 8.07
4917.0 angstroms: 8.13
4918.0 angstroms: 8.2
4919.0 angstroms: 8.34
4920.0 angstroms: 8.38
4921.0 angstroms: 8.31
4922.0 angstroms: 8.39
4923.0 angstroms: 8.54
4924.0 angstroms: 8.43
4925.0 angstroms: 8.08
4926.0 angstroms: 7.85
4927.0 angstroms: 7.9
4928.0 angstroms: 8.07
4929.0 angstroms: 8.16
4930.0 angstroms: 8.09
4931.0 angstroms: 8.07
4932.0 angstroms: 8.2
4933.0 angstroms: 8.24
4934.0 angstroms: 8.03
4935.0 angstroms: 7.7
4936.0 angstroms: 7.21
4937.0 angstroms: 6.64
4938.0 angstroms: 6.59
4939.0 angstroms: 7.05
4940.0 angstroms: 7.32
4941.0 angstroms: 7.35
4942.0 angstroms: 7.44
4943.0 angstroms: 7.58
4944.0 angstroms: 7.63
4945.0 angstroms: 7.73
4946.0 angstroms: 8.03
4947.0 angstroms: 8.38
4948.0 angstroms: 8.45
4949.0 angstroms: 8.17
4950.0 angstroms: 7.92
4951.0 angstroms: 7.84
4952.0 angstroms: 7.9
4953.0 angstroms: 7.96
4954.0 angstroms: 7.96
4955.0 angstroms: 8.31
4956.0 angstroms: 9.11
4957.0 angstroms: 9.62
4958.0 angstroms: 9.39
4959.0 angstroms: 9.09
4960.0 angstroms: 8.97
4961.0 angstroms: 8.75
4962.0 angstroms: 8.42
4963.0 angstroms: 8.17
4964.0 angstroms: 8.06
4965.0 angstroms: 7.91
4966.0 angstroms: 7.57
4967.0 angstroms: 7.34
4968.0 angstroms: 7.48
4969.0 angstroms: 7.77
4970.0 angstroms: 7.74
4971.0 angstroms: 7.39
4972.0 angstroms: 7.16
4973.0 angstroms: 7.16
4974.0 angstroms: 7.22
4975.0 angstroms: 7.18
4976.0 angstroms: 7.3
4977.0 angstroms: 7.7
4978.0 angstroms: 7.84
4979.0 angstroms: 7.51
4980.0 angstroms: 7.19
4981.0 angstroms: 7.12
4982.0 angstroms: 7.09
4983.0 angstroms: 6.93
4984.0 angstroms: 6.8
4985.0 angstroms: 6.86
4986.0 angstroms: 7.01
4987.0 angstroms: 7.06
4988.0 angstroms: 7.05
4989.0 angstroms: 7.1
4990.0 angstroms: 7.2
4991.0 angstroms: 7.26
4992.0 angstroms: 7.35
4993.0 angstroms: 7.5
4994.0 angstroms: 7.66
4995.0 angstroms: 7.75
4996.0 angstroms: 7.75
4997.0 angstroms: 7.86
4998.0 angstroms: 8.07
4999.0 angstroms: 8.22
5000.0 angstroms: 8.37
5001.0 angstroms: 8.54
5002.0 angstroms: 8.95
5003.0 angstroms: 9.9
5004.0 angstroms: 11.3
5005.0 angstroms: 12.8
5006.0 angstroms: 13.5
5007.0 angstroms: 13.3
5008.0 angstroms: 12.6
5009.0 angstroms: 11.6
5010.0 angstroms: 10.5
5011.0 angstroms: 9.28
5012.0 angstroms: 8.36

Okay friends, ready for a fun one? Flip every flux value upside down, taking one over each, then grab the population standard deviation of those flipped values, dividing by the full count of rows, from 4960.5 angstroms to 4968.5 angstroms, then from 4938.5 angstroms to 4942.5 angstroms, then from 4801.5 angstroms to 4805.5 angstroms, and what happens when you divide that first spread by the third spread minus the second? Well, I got 6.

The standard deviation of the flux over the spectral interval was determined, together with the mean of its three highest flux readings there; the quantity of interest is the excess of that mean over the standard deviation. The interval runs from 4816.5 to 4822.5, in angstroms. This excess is 8.8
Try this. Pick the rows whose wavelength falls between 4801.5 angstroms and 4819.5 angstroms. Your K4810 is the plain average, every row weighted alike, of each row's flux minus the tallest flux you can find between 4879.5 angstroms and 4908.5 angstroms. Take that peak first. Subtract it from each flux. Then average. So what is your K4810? -2.5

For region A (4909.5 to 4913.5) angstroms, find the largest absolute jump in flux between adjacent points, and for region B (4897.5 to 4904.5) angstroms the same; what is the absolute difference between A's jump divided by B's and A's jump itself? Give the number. 3.1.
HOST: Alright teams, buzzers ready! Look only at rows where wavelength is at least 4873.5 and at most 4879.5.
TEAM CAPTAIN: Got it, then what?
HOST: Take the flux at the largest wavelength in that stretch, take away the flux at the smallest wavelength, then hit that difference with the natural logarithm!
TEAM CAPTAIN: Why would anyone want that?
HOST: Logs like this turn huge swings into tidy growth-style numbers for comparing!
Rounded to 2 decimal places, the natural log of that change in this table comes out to -0.54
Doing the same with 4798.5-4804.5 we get -1.31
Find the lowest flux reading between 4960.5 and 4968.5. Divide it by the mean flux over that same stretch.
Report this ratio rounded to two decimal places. 0.92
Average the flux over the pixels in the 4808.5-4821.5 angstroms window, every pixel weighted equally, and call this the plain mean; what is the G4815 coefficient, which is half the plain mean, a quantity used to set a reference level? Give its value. 4.3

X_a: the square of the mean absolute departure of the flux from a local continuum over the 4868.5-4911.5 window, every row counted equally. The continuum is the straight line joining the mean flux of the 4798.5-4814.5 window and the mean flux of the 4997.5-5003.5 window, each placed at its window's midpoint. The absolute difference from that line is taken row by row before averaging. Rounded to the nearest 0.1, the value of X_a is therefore 2.2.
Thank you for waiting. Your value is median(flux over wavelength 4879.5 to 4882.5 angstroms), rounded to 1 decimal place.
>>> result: 9.7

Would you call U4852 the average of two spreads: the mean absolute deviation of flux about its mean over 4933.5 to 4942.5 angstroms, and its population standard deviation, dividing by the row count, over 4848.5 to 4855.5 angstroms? 0.25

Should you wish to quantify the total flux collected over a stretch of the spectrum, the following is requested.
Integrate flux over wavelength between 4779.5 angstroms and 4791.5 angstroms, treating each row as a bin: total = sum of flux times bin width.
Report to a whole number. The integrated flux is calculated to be 89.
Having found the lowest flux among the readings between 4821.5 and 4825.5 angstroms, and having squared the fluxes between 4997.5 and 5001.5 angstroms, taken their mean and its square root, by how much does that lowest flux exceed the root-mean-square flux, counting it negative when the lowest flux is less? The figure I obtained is 0.7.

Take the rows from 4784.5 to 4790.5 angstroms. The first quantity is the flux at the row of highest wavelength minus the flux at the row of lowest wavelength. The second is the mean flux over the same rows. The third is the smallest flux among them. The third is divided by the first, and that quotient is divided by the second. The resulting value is 4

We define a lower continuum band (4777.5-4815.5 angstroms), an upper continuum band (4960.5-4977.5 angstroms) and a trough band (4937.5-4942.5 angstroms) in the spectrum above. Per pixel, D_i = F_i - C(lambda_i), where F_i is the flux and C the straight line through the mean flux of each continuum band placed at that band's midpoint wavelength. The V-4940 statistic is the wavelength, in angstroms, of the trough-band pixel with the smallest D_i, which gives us 4938.0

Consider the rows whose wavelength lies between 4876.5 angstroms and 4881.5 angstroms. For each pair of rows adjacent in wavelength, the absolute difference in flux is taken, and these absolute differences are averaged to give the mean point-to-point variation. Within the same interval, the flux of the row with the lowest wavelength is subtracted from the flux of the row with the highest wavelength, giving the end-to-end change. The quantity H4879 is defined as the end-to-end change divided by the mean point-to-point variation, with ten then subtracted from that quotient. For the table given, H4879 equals -13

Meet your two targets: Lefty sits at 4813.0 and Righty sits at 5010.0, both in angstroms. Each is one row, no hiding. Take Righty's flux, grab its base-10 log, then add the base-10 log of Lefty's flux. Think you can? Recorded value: 1.93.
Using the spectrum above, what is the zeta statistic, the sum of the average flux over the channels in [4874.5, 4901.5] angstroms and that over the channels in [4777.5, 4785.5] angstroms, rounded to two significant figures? 17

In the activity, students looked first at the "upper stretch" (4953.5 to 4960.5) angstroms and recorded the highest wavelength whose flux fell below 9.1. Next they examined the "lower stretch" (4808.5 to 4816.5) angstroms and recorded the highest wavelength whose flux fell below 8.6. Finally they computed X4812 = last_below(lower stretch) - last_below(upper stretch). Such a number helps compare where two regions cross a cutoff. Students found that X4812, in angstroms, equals -145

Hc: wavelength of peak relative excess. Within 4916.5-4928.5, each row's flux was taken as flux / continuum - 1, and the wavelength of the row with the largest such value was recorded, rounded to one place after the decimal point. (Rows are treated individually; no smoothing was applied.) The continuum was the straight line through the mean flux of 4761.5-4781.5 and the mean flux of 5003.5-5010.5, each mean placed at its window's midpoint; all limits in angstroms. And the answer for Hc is 4923.0 angstroms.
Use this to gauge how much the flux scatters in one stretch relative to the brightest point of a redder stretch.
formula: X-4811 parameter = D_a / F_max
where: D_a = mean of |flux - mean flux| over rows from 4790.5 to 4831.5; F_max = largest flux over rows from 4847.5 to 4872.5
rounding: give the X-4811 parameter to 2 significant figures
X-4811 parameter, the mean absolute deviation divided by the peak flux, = 0.048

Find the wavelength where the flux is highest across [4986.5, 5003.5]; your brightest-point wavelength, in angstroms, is 5003.0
